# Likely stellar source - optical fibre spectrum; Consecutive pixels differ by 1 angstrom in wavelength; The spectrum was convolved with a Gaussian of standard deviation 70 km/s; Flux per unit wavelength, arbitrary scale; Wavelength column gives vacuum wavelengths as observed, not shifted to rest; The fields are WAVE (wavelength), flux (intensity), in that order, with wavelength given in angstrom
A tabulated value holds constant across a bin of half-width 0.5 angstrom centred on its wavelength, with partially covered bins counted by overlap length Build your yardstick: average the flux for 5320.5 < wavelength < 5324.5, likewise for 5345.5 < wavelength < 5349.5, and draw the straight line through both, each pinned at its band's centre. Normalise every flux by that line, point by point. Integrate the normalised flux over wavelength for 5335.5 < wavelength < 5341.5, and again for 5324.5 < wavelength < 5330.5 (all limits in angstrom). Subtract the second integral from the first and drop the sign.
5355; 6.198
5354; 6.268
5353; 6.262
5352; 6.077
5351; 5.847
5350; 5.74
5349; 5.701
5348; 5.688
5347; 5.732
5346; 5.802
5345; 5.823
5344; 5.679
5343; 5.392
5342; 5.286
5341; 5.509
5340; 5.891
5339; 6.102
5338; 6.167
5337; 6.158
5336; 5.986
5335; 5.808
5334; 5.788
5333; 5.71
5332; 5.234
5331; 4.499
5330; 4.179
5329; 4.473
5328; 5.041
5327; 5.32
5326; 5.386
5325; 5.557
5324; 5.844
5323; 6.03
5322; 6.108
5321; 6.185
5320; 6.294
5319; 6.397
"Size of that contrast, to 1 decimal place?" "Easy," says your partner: 1.1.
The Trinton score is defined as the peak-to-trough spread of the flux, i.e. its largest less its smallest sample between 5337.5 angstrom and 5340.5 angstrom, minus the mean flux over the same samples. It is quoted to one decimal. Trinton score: -5.8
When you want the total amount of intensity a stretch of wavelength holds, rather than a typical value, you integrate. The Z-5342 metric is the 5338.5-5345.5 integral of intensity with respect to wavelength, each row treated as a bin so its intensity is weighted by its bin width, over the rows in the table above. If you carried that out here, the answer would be 40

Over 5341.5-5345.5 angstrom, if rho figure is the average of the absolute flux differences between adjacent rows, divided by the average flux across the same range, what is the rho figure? 0.032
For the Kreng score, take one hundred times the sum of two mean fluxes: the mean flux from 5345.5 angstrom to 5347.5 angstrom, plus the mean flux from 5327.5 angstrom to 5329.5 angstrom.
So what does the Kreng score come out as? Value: 1052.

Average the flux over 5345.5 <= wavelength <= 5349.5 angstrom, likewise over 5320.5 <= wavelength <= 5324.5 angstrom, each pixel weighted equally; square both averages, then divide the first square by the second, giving 0.90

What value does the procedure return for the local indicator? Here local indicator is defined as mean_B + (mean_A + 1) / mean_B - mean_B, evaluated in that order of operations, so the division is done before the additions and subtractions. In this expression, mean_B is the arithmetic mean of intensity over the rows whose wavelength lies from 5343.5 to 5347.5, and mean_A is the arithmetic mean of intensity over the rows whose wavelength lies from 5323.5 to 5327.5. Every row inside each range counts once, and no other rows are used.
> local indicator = 1.13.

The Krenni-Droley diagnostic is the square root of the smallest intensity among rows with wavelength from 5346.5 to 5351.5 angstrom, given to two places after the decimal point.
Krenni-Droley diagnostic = 2.38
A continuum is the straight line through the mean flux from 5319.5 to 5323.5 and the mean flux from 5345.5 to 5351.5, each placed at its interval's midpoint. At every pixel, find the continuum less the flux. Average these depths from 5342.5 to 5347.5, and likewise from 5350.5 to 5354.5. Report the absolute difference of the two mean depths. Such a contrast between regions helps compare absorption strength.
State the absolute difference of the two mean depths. 0.54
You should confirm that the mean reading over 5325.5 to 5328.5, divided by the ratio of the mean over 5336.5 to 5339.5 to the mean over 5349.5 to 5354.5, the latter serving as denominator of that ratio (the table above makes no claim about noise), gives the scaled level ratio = 5.2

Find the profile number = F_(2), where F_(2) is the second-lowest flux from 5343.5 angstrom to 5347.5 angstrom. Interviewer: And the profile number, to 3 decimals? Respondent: 5.732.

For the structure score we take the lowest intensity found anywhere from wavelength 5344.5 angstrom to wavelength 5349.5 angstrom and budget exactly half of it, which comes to 2.84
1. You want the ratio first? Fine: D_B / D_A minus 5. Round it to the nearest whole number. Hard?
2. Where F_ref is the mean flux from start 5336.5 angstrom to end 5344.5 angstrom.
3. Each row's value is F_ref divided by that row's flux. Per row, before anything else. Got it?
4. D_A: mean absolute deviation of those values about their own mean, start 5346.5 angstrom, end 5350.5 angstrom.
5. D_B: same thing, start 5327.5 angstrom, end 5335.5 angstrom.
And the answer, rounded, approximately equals 29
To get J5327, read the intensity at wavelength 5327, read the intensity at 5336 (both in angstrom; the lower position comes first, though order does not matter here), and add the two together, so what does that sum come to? 11.3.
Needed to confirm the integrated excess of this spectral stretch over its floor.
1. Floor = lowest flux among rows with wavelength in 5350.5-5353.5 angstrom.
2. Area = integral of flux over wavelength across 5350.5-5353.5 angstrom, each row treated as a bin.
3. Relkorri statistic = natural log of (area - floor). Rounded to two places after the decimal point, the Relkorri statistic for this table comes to 2.51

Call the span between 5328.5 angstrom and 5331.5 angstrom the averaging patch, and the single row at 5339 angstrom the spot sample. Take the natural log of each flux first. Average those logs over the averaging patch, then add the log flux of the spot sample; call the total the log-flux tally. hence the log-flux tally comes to 3.3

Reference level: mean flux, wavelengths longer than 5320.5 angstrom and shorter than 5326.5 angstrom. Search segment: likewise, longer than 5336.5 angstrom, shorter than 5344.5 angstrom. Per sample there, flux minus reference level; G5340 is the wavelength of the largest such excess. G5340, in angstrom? 5338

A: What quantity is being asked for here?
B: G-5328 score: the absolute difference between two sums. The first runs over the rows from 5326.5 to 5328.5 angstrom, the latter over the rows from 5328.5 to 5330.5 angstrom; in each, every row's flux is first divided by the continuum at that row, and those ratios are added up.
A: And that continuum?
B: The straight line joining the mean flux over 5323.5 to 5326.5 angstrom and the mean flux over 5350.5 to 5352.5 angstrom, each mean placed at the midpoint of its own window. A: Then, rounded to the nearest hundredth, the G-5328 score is 0.31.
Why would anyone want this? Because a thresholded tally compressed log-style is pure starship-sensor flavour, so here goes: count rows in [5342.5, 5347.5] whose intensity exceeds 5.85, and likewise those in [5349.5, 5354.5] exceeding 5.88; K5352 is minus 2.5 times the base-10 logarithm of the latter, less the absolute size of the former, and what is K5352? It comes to -1.2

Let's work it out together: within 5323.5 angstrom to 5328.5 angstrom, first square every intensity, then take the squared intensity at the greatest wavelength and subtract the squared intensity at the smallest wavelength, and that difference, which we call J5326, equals -9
